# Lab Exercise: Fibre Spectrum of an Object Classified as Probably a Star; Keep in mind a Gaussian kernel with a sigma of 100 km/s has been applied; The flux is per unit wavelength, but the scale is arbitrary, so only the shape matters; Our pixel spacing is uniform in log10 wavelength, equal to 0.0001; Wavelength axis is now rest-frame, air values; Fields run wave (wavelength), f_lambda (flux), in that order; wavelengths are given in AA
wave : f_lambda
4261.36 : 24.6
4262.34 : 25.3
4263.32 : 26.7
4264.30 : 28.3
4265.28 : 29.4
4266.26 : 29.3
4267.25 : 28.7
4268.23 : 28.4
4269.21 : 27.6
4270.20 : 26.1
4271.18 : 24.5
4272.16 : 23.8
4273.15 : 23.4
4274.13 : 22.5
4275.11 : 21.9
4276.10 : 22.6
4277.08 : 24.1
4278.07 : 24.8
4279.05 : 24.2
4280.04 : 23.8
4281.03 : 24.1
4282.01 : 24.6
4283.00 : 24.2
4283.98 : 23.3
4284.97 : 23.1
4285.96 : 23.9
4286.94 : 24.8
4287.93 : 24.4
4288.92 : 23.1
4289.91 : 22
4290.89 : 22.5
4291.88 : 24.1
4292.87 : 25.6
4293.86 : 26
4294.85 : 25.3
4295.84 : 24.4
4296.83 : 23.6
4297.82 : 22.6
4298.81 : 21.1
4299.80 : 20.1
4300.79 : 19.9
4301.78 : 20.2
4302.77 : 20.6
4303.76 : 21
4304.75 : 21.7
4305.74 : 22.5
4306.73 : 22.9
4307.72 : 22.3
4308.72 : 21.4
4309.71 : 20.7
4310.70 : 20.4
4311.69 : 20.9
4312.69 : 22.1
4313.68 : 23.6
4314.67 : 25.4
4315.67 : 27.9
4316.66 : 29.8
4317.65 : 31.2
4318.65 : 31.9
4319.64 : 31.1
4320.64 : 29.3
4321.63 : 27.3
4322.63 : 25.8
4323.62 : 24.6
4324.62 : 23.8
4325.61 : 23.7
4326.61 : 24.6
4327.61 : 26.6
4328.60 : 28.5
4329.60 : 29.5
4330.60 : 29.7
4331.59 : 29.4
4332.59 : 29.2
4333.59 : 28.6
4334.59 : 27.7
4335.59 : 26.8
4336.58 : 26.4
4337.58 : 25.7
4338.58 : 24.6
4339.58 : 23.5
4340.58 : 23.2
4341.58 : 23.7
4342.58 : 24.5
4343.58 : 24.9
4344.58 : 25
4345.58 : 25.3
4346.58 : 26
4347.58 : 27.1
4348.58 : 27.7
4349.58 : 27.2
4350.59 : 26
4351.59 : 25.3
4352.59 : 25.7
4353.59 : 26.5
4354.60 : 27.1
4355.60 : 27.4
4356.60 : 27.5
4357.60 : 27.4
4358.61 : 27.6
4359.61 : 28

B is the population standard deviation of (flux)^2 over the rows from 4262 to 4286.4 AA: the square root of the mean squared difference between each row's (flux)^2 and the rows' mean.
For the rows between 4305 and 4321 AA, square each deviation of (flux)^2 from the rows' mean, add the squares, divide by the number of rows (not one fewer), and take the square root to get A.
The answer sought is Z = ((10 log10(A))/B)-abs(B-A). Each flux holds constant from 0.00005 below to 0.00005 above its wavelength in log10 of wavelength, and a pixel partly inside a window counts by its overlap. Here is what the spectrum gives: -100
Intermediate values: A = 215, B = 115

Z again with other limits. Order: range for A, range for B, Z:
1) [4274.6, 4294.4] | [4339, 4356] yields -19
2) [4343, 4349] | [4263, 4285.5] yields -63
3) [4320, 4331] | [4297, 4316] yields -27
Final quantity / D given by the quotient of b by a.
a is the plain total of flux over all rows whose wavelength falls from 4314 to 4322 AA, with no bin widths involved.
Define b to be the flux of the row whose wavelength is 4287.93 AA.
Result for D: 0.104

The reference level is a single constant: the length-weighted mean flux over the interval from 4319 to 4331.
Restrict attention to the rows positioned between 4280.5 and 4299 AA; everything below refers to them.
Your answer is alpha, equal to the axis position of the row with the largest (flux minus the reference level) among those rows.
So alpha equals 4293.86 AA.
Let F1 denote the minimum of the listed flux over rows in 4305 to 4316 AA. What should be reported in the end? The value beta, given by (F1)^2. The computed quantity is 416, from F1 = 20.4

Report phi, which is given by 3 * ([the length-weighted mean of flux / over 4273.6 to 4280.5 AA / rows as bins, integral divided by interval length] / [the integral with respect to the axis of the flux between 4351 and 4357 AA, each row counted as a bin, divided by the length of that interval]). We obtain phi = 2.64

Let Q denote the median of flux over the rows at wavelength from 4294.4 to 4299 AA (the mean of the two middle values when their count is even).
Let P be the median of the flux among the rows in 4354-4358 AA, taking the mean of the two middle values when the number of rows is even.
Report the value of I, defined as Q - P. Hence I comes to -3.8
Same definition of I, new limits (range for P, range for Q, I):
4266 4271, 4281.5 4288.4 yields -4.2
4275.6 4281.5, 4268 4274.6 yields 0.4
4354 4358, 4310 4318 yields -2.9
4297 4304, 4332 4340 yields 6.0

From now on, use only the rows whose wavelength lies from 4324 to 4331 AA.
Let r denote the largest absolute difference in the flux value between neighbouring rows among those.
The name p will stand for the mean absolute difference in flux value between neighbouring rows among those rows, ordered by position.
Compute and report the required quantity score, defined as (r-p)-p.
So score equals -0.03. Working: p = 1.02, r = 2.0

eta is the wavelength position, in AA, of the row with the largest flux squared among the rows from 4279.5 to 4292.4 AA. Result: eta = 4286.94 AA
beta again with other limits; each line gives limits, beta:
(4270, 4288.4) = 480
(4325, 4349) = 538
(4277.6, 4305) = 396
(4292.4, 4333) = 396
